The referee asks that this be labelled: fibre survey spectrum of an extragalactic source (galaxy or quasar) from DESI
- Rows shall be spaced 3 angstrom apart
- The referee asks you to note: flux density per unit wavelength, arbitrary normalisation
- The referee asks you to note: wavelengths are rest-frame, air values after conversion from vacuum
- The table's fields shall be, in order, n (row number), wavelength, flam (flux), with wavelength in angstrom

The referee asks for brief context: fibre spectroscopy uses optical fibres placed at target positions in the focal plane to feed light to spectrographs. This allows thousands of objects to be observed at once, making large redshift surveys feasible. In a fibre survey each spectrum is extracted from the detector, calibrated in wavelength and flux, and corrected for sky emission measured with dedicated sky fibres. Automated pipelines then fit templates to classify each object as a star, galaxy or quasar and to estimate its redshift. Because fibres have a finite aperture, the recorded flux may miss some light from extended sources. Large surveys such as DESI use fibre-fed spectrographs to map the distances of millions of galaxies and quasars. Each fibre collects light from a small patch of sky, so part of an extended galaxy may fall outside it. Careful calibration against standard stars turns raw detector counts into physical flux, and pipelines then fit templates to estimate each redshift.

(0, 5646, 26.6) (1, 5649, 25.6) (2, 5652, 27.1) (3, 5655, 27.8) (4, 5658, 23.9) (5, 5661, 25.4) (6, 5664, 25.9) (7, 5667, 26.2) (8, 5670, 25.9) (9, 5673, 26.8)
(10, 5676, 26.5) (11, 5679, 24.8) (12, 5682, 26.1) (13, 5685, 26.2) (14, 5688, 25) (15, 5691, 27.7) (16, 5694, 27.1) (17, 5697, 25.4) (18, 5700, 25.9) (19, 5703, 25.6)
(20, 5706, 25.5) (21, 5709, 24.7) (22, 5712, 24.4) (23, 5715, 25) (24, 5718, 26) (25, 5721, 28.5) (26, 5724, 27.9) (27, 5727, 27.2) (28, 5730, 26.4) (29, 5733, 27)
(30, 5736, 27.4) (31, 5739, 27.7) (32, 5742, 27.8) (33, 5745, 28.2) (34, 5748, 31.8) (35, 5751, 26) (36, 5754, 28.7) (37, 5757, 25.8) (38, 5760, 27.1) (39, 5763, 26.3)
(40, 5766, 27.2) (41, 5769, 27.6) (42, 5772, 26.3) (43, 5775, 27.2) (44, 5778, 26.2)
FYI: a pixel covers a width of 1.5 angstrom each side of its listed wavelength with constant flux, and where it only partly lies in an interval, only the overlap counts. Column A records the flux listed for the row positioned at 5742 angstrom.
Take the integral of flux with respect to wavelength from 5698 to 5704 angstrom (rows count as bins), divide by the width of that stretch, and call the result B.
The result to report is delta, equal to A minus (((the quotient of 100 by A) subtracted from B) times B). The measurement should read -542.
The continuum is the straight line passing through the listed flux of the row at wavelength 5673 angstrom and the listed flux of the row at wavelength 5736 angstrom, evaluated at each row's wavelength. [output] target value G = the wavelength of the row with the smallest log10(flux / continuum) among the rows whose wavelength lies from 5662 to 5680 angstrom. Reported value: 5679 angstrom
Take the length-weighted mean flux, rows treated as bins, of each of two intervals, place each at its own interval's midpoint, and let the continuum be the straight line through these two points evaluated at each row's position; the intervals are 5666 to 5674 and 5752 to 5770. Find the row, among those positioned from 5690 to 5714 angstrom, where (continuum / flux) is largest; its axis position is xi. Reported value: 5712 angstrom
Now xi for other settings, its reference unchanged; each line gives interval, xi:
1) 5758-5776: 5772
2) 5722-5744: 5730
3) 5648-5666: 5658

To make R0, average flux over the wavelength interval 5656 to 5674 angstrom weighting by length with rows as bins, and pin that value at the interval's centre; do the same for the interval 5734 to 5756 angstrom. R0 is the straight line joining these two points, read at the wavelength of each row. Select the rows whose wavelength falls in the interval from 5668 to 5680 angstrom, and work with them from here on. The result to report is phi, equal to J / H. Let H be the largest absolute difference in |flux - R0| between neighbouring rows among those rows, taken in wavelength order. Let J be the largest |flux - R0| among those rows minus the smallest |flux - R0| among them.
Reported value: 1.47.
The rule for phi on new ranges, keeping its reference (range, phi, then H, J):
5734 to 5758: 1.00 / 3.5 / 3.5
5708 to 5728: 2.58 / 0.9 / 2.3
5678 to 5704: 1.00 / 1.3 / 1.3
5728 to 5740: 2.02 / 0.5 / 1.0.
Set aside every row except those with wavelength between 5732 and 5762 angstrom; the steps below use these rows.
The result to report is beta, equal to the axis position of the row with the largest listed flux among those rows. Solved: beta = 5748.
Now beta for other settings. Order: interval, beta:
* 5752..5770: 5754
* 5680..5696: 5691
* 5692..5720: 5694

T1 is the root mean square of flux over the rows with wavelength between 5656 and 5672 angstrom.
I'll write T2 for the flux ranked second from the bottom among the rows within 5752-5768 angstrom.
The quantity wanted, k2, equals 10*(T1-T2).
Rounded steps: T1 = 25.5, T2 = 26.3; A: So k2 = -8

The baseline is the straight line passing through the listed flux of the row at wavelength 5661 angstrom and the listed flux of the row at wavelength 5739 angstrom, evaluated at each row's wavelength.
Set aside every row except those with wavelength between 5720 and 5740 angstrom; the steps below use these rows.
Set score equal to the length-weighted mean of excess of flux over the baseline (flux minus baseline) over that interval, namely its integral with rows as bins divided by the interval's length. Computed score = 0.0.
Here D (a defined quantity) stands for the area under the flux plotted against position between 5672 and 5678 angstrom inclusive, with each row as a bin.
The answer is 158.9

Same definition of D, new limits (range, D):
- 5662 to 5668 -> 155.9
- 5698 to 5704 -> 154.4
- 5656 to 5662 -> 149.1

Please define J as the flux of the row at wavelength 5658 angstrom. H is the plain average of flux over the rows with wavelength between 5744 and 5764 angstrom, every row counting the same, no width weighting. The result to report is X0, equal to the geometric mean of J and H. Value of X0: 25.7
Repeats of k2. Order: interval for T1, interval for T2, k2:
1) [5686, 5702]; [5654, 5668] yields 8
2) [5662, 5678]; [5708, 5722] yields 16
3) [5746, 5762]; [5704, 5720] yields 33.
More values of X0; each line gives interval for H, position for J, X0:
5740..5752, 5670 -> 27.1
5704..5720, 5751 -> 25.6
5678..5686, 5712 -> 25.0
